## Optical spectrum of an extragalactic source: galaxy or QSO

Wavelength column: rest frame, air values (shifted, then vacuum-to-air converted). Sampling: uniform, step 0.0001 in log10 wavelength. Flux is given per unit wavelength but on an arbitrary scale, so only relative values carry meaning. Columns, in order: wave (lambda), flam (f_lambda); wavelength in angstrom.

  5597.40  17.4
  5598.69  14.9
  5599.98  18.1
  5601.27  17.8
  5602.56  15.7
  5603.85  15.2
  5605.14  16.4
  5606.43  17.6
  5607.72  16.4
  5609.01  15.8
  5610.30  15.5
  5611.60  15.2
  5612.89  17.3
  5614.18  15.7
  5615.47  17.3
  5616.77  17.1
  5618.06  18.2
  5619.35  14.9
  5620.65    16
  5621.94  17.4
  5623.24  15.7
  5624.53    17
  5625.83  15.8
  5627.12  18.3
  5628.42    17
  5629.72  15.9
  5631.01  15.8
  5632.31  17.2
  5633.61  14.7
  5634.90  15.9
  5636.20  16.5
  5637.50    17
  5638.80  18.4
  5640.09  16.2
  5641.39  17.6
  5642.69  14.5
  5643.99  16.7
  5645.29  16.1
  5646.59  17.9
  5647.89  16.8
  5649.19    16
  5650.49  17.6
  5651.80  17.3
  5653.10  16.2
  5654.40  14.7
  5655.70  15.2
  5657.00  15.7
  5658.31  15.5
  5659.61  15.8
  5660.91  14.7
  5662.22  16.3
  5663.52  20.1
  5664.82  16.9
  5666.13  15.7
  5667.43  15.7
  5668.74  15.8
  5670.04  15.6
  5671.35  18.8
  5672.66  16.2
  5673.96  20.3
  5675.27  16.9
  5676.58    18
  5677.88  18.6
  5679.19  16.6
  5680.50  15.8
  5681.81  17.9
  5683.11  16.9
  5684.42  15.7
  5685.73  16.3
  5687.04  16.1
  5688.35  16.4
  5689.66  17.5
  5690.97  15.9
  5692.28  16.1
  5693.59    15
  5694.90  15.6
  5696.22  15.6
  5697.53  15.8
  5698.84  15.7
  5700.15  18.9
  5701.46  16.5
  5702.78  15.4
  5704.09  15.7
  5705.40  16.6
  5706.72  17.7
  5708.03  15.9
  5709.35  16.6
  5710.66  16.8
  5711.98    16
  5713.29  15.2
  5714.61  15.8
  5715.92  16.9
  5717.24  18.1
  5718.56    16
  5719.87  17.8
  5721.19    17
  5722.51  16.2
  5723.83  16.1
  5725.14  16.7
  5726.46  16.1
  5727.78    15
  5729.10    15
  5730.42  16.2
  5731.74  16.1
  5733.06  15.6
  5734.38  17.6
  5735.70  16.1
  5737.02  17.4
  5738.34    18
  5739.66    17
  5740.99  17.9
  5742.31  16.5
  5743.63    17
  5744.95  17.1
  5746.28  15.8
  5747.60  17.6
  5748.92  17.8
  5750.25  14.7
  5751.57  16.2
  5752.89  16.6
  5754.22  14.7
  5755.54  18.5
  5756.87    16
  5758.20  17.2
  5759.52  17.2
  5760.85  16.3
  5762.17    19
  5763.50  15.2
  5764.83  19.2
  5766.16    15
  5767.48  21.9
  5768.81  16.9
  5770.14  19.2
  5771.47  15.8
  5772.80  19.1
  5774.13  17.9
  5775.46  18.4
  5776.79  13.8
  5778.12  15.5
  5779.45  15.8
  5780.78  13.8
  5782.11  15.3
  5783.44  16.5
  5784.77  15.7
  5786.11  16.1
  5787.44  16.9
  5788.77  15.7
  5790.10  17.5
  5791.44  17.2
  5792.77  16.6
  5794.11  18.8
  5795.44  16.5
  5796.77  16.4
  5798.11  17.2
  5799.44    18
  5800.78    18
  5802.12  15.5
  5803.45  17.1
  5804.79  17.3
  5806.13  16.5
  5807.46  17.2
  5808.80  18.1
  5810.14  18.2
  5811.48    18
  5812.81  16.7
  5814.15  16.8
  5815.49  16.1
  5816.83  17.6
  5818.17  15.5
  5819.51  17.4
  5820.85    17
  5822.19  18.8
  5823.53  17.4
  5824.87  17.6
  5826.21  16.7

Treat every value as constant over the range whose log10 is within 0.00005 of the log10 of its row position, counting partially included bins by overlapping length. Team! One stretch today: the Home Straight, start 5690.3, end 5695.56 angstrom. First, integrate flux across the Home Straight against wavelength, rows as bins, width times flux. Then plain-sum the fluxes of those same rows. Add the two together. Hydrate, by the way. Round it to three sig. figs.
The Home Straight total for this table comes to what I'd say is 145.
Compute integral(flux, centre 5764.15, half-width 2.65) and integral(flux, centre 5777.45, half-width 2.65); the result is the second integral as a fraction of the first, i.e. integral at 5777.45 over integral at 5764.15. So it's 0.93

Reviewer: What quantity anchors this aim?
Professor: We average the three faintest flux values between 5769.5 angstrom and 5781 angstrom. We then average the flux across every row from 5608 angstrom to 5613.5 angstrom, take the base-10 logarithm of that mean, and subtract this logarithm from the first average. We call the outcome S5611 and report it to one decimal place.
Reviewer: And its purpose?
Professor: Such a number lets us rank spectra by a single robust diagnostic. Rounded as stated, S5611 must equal 13.2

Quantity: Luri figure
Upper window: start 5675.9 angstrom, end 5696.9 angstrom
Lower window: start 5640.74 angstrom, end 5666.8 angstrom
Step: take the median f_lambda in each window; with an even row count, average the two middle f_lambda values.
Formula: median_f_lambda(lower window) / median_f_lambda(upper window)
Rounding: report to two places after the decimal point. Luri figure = 1.00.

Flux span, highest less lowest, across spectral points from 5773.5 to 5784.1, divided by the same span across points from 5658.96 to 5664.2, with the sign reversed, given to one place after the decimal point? -0.9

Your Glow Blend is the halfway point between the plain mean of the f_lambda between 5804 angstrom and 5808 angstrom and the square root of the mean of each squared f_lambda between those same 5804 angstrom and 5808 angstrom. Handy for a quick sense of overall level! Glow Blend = 17.0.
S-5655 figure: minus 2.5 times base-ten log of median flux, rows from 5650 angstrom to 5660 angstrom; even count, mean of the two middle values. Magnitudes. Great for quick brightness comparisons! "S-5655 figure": -2.993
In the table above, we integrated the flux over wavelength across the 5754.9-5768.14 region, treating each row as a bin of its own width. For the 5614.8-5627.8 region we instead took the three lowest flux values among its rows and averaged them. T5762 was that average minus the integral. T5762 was -217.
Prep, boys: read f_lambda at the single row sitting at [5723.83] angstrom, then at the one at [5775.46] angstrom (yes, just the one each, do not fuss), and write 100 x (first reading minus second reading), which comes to -230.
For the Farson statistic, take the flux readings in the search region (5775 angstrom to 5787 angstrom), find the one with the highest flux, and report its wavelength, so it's 5775.46 angstrom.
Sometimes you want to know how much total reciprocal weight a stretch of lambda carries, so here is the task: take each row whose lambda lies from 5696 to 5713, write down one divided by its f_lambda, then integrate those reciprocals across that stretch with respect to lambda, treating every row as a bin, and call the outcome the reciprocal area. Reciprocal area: 1.04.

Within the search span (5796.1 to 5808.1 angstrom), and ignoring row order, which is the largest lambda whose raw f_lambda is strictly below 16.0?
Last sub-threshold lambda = 5802.12 angstrom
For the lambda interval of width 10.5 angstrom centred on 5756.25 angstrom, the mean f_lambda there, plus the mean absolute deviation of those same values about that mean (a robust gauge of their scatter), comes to 17.4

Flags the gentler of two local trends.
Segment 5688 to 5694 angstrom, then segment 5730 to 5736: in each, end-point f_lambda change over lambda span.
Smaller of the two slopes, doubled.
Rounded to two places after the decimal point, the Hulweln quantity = -0.53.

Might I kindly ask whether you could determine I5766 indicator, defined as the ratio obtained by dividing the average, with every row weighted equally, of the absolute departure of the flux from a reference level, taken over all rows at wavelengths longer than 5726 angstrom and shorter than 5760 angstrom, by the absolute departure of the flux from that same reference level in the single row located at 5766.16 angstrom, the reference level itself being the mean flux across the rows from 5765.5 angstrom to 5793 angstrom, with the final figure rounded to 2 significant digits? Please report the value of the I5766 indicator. 0.52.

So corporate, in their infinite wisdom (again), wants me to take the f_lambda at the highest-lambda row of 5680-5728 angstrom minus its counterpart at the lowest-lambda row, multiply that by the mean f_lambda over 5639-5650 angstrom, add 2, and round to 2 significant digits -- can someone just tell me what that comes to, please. -11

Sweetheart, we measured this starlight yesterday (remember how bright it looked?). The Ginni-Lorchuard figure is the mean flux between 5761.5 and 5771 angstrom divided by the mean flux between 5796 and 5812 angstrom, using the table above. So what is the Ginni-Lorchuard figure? 1.04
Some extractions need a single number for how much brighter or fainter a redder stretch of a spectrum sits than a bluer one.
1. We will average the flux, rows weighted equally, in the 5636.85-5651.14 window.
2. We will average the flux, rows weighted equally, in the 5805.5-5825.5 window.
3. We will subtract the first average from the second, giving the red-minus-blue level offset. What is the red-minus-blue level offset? 0.5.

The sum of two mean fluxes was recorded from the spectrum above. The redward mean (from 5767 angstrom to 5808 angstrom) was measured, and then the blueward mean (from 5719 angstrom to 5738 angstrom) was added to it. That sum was 33.3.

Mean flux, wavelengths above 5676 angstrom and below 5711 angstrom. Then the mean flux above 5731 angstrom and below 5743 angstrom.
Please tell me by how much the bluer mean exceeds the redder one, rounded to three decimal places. -0.407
